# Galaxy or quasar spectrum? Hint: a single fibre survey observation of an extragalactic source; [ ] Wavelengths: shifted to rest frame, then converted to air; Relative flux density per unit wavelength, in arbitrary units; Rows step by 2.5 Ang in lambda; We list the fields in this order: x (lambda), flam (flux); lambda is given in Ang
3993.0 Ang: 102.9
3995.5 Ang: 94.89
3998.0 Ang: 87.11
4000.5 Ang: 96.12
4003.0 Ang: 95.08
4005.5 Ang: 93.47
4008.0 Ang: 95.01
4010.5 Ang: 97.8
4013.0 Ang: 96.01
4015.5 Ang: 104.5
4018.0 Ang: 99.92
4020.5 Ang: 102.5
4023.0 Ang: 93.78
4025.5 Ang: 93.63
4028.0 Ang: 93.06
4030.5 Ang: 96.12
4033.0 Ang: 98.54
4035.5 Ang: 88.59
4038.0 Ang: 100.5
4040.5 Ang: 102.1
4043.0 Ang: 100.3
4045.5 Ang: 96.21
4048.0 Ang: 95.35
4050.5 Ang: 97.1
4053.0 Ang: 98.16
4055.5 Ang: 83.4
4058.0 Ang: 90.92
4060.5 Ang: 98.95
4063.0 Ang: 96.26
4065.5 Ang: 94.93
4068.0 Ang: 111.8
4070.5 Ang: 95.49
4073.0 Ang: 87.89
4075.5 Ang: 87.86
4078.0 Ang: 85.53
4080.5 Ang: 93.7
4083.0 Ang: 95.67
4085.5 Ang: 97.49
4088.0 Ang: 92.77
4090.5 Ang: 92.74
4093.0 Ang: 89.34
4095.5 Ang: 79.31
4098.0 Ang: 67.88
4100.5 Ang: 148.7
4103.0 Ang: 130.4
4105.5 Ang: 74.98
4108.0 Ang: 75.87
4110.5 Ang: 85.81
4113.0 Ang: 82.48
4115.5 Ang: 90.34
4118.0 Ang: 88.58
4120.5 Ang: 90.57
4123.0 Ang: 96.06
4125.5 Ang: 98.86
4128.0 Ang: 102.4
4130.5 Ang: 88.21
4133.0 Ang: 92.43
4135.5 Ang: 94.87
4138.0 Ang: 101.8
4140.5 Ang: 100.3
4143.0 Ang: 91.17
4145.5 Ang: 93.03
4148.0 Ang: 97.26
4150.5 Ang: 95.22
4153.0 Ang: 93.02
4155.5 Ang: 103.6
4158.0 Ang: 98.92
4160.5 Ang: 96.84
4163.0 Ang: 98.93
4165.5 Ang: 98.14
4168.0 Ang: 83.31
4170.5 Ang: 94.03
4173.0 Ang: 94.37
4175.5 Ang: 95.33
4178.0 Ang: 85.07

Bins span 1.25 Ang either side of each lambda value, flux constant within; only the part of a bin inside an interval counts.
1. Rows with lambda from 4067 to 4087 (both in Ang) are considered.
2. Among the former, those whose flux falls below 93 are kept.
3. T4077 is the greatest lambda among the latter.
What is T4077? 4078.0 Ang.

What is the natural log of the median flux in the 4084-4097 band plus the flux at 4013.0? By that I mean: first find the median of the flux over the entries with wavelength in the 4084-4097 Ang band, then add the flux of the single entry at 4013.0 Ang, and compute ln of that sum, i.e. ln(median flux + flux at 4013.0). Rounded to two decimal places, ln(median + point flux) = 5.24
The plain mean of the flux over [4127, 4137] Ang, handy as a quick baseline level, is 94.5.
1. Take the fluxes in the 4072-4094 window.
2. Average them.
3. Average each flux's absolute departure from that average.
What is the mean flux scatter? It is 3.4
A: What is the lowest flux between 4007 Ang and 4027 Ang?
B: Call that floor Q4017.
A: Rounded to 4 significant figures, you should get 93.63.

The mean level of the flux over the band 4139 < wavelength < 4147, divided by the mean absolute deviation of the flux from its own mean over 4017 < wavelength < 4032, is 30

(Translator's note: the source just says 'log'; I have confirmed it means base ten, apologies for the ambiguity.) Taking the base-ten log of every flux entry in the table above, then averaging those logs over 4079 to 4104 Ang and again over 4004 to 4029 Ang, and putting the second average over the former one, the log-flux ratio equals 1.00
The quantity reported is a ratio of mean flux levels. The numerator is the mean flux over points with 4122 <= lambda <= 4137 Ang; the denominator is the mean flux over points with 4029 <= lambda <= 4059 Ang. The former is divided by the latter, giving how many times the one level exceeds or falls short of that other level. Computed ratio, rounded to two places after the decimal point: 1.00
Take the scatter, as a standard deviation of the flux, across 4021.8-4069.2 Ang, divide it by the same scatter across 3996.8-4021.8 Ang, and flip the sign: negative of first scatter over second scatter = -1.2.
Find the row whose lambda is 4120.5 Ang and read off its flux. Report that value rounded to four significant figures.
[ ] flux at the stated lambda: 90.57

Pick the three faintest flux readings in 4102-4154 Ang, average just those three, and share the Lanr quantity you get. 78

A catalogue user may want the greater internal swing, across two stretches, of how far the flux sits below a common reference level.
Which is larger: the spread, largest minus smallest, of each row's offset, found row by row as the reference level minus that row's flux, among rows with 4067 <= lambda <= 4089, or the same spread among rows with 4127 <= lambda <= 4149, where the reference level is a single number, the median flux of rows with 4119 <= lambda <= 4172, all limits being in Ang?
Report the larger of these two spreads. 26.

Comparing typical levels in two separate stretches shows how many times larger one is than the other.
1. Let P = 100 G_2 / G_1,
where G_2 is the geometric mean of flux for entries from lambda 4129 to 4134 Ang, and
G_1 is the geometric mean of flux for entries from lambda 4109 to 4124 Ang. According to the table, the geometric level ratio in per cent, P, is 102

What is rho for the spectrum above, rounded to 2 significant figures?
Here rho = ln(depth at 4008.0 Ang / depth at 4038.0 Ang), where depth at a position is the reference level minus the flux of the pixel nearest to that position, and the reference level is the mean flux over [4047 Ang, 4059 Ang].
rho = -1.3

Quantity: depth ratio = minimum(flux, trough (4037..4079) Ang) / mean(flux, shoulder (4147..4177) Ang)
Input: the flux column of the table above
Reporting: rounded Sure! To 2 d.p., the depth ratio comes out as 0.87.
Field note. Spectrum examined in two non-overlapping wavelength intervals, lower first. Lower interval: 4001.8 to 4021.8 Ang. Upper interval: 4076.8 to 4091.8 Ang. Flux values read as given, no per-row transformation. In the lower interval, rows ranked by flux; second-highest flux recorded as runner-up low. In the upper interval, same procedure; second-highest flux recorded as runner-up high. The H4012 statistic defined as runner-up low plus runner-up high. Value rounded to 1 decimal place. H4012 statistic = 198.2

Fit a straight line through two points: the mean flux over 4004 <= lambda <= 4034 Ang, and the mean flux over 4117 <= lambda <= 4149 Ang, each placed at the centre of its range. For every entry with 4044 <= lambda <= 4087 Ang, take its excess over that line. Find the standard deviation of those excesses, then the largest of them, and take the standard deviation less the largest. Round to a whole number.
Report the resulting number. -9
